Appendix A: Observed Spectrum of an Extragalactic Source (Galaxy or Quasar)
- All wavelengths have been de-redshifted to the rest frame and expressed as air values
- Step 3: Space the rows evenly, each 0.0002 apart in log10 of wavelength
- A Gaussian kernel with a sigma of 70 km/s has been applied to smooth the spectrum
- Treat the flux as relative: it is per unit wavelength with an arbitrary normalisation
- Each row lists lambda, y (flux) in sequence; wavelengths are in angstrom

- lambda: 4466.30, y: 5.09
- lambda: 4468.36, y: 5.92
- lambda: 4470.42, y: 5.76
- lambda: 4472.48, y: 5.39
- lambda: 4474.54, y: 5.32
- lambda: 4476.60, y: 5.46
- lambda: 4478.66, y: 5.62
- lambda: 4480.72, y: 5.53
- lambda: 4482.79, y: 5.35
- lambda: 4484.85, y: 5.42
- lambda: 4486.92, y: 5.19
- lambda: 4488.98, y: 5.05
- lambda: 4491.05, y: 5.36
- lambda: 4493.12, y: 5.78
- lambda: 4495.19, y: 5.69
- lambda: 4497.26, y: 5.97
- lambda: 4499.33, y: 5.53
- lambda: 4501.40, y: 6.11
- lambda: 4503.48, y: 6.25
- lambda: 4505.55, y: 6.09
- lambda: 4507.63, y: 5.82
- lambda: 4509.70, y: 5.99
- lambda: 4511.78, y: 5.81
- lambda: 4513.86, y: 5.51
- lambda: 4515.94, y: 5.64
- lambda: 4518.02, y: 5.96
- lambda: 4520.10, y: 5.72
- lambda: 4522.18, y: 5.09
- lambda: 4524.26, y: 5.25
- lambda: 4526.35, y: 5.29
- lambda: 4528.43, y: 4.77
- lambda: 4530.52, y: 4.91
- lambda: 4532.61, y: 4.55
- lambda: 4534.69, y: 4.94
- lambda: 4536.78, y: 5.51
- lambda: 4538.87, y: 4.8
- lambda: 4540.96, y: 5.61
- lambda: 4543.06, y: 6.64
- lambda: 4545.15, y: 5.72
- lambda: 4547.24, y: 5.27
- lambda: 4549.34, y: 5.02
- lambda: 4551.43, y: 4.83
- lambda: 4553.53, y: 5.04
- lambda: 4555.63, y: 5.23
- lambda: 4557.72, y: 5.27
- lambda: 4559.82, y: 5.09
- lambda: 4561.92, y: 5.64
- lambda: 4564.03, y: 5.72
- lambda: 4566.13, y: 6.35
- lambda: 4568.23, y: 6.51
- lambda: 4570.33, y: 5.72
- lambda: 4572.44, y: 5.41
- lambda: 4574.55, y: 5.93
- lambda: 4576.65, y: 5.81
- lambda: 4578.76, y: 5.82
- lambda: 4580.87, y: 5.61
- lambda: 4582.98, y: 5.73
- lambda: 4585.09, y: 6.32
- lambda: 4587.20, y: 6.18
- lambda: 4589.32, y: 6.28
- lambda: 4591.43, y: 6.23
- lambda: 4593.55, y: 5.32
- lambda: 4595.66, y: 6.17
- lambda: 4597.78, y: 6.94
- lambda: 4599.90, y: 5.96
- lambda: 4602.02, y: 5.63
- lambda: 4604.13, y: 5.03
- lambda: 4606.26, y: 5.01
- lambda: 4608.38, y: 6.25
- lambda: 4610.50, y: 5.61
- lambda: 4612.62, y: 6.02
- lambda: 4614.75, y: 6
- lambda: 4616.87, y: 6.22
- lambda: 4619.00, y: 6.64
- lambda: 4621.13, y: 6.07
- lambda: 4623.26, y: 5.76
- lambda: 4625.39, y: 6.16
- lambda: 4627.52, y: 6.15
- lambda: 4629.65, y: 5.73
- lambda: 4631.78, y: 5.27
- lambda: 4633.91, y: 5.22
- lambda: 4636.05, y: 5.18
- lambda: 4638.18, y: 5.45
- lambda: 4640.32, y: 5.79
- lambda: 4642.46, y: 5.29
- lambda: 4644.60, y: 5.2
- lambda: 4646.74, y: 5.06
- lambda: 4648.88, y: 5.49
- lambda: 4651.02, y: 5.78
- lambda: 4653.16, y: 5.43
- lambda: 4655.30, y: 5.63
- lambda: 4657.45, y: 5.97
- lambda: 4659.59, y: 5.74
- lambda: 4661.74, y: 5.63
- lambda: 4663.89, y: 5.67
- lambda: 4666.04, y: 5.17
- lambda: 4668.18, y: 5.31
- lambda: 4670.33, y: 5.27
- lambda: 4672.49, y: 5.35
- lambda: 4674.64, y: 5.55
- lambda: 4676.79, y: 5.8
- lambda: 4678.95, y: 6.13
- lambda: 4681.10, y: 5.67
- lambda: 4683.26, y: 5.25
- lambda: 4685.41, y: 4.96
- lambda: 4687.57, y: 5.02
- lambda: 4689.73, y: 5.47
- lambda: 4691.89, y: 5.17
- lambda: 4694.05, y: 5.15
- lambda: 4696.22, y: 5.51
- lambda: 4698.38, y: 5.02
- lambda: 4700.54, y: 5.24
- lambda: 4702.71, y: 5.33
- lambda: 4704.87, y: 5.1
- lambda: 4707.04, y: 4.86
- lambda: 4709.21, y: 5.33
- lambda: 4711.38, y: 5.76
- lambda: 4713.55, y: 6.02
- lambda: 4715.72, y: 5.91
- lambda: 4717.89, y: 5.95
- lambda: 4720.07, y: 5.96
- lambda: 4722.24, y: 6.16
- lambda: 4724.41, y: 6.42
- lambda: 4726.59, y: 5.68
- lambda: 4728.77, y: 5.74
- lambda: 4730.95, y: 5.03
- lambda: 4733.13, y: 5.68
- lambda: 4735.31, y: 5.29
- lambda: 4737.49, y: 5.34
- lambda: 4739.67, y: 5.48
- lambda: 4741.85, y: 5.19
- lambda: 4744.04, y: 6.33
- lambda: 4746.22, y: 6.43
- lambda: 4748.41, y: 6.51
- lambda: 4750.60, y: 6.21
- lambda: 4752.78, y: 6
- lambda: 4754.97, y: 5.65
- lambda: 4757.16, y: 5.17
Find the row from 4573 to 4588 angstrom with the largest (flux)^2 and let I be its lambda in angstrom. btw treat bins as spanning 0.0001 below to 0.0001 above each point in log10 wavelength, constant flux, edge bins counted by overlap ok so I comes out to 4585.09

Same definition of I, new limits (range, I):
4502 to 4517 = 4503.48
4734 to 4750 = 4748.41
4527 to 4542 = 4540.96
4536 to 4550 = 4543.06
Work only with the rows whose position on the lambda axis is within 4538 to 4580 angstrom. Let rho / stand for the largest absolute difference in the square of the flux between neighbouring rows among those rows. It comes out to 12.6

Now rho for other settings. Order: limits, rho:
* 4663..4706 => 5.4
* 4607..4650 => 7.6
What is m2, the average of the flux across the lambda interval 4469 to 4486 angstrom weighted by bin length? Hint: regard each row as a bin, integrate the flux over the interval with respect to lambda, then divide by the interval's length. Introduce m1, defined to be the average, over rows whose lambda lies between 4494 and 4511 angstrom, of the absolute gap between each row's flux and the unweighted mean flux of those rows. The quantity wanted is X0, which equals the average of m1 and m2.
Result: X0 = 2.8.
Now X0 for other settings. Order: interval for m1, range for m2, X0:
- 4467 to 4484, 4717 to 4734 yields 3.0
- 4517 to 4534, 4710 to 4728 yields 3.2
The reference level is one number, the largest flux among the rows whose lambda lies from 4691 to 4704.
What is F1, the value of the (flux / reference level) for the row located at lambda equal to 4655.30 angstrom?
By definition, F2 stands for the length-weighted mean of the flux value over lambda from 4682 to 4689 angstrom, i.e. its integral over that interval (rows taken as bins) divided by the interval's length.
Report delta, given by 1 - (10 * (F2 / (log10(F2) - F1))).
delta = 164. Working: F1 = 1.02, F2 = 5.11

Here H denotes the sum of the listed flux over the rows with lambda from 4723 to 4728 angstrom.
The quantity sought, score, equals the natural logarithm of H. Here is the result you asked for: 2.5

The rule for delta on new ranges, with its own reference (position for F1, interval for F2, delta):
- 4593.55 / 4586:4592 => 365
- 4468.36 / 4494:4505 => 197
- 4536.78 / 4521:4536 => 166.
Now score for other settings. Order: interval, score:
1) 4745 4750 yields 2.6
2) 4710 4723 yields 3.6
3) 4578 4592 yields 3.7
